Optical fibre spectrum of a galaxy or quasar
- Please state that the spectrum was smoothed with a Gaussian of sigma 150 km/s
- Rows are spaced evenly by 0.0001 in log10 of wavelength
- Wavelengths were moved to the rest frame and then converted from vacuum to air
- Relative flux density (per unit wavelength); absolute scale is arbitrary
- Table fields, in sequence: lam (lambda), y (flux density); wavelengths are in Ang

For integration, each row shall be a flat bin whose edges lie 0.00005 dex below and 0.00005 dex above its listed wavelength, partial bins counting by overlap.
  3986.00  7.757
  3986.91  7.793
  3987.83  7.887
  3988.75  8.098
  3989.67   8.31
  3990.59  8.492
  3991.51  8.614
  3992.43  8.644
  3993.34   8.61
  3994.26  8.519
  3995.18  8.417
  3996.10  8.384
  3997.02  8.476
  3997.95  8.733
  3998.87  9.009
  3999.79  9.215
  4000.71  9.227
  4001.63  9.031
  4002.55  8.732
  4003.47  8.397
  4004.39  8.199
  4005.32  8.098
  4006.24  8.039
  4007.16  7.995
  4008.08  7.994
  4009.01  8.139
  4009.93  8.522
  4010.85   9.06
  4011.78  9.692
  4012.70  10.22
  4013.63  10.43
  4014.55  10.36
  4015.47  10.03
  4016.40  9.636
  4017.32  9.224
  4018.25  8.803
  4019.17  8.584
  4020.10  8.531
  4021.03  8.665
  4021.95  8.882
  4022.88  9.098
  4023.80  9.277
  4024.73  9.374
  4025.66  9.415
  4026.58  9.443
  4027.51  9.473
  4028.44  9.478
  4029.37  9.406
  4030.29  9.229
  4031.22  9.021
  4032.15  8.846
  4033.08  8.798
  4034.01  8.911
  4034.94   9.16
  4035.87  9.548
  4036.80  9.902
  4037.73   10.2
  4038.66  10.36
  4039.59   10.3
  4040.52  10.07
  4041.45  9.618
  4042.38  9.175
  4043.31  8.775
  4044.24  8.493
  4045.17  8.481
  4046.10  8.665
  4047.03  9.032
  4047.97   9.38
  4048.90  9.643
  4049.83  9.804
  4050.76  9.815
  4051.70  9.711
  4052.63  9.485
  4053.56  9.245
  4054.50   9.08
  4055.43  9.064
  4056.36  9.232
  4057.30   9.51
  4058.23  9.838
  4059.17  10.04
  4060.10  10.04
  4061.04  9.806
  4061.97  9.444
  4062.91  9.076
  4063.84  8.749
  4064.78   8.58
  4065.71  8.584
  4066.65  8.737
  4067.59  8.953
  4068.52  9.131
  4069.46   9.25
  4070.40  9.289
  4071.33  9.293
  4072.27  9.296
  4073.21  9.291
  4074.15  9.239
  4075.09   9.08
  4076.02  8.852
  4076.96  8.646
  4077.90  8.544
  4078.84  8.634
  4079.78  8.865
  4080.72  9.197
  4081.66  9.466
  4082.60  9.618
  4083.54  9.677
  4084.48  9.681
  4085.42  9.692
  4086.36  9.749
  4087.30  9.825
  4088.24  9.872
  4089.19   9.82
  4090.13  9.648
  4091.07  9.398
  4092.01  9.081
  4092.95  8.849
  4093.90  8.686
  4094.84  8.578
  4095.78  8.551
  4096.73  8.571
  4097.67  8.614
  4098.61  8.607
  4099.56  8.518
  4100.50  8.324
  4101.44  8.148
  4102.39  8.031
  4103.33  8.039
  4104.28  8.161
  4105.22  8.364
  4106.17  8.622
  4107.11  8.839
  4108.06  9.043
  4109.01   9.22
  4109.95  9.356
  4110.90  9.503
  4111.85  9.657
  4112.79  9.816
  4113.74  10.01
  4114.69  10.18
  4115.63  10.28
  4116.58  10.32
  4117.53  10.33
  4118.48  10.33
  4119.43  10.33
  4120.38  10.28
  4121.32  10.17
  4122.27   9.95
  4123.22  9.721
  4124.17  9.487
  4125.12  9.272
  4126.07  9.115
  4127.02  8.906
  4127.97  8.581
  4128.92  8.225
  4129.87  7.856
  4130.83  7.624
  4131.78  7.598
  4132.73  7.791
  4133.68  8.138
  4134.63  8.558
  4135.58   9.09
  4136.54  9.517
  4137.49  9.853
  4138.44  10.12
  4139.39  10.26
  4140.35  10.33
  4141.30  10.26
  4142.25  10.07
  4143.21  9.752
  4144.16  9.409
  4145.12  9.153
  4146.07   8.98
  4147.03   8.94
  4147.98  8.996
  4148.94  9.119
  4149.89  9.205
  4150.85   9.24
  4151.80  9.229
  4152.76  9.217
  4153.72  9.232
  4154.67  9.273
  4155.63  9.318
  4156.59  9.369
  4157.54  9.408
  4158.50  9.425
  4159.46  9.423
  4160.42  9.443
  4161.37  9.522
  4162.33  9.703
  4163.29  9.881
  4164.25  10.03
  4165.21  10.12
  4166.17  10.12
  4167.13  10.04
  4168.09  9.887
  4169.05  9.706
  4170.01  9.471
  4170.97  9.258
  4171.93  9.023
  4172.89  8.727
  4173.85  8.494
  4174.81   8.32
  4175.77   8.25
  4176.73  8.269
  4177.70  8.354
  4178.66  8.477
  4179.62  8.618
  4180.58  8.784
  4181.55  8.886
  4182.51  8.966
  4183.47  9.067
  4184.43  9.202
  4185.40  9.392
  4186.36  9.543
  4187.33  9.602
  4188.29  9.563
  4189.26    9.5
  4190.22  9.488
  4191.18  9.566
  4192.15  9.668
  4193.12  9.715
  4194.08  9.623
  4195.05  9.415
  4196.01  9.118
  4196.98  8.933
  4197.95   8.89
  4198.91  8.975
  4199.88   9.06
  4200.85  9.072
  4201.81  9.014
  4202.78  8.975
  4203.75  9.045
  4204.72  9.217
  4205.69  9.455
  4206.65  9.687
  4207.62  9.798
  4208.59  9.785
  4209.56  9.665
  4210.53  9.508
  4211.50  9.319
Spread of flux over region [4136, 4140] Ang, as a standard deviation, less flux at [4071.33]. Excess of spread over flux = -9.0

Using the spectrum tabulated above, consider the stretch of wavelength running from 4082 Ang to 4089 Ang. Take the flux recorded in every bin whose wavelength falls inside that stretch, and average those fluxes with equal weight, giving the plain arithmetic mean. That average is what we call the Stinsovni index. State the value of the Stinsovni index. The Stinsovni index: 9.7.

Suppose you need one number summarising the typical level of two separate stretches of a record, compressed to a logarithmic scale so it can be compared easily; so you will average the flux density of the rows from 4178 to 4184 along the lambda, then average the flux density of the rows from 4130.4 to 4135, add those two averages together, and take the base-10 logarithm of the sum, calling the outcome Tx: 1.22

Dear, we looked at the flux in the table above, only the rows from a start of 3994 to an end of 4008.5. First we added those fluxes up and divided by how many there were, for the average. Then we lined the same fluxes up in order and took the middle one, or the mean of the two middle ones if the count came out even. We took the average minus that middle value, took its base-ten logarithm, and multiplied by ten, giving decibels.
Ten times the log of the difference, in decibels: -10.8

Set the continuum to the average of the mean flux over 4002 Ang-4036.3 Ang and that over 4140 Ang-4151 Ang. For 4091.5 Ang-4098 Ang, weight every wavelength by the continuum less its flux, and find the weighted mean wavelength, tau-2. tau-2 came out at 4095.4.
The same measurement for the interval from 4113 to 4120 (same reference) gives 4116.8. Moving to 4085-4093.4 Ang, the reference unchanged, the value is 4086.9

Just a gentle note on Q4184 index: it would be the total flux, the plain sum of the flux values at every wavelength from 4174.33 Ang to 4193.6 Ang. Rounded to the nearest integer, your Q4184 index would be 181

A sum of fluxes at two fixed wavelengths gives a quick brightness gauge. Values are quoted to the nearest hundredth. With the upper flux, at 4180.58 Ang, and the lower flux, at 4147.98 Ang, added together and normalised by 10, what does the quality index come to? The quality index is 1.78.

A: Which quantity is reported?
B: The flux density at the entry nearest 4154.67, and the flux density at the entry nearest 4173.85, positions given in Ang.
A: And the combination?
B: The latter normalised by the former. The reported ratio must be 0.92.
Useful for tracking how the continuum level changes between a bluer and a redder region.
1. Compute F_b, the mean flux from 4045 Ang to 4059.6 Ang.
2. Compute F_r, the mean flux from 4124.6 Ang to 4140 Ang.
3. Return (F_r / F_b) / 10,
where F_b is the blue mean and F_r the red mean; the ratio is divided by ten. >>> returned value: 0.094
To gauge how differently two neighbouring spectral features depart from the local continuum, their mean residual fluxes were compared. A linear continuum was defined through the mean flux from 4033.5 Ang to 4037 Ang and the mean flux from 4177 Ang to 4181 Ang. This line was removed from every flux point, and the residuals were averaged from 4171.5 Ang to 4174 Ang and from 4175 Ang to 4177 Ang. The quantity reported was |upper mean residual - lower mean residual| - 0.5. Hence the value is 0.0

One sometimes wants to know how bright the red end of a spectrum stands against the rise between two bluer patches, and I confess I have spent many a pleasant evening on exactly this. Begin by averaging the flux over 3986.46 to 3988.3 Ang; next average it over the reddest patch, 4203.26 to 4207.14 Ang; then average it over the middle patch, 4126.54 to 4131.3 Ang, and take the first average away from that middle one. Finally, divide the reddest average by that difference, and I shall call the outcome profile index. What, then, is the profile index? 23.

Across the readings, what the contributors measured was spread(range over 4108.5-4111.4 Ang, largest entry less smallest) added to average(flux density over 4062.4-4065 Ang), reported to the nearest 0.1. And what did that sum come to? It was 9.1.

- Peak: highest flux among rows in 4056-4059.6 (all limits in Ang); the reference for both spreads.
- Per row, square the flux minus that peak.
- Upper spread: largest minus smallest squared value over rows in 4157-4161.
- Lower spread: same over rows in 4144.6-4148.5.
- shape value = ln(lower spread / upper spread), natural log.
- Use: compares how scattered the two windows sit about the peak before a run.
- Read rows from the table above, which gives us 2.3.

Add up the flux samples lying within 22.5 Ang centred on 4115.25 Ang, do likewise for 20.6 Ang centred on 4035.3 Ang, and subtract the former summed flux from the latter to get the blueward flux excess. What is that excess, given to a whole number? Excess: -24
